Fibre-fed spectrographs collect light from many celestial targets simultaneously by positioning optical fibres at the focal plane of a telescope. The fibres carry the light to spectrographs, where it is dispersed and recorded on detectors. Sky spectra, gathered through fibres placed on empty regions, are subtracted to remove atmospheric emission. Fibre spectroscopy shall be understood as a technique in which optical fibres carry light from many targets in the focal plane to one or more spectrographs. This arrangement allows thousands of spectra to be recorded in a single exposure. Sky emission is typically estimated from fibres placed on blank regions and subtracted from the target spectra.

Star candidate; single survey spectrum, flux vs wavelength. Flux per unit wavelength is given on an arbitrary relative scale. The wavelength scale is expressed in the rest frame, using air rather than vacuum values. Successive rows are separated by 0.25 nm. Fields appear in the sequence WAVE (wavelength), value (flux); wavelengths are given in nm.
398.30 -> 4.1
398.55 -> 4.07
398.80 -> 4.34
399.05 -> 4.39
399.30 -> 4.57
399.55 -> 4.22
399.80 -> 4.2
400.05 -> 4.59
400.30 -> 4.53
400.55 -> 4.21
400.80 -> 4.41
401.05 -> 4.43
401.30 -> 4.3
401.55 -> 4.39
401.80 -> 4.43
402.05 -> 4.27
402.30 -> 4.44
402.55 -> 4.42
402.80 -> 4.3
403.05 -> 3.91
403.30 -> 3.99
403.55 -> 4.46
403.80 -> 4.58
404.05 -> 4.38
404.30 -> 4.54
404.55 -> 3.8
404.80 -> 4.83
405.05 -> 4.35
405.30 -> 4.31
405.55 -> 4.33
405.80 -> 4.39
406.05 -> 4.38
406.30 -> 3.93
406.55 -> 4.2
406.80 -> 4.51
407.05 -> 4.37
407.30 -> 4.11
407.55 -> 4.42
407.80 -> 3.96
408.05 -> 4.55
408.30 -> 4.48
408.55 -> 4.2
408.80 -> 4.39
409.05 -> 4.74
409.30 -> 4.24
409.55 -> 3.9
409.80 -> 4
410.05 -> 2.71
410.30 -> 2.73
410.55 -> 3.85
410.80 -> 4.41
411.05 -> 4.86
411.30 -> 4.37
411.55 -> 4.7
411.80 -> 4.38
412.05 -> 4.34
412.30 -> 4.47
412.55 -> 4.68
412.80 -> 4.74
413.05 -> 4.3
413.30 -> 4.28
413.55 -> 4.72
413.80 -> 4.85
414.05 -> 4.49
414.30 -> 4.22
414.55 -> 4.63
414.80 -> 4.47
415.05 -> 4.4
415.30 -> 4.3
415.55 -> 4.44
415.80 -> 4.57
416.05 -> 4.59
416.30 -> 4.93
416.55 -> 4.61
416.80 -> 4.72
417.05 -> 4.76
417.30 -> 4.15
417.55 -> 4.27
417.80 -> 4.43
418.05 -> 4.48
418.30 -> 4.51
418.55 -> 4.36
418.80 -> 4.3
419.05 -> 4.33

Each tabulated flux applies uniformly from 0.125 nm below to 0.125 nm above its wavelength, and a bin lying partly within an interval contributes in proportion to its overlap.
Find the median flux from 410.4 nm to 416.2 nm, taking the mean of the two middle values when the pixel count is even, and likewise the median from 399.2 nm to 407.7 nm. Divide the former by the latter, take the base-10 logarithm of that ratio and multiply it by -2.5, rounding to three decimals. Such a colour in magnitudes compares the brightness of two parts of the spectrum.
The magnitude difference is -0.022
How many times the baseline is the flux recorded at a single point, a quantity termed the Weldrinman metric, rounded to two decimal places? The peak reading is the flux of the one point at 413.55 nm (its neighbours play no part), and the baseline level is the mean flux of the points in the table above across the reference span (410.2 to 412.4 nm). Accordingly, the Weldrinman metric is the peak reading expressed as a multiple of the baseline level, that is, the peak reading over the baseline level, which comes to 1.11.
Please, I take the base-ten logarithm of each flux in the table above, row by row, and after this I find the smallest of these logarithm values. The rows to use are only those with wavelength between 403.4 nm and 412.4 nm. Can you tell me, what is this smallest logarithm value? 0.43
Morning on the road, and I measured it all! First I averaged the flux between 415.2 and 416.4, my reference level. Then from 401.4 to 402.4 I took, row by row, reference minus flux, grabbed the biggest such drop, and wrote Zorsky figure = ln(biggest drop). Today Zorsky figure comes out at -1.22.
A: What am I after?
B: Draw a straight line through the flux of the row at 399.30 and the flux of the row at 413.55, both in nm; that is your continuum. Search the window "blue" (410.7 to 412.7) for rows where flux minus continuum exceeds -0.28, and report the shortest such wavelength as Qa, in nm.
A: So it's 411.05 nm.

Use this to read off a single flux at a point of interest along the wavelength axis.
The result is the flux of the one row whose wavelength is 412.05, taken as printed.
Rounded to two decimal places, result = 4.34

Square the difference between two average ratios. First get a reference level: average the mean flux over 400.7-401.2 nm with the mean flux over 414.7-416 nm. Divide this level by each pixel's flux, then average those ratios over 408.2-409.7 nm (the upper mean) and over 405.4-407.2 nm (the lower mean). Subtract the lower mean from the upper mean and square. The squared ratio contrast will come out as 0.0000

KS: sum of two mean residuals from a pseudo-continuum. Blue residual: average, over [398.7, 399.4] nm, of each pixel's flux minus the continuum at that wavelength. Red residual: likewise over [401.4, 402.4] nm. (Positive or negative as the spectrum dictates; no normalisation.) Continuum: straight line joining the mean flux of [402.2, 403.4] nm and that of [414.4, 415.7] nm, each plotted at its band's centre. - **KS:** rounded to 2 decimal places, 0.48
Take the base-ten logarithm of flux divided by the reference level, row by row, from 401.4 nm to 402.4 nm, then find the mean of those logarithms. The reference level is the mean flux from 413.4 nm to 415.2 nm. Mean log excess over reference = -0.015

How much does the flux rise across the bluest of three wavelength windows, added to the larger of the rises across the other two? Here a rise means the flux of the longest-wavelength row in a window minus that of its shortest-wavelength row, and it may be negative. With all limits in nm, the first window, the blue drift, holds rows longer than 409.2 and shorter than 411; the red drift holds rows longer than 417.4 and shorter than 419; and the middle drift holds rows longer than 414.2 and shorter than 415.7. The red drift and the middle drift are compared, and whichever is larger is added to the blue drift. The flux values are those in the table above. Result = 0.39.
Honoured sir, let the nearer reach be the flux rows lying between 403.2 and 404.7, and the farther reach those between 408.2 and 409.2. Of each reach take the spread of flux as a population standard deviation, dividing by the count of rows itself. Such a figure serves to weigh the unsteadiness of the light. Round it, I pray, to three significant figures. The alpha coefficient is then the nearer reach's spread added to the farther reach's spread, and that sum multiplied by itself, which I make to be 0.237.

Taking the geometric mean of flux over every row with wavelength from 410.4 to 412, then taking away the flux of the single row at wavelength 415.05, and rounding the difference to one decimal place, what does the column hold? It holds 0.0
